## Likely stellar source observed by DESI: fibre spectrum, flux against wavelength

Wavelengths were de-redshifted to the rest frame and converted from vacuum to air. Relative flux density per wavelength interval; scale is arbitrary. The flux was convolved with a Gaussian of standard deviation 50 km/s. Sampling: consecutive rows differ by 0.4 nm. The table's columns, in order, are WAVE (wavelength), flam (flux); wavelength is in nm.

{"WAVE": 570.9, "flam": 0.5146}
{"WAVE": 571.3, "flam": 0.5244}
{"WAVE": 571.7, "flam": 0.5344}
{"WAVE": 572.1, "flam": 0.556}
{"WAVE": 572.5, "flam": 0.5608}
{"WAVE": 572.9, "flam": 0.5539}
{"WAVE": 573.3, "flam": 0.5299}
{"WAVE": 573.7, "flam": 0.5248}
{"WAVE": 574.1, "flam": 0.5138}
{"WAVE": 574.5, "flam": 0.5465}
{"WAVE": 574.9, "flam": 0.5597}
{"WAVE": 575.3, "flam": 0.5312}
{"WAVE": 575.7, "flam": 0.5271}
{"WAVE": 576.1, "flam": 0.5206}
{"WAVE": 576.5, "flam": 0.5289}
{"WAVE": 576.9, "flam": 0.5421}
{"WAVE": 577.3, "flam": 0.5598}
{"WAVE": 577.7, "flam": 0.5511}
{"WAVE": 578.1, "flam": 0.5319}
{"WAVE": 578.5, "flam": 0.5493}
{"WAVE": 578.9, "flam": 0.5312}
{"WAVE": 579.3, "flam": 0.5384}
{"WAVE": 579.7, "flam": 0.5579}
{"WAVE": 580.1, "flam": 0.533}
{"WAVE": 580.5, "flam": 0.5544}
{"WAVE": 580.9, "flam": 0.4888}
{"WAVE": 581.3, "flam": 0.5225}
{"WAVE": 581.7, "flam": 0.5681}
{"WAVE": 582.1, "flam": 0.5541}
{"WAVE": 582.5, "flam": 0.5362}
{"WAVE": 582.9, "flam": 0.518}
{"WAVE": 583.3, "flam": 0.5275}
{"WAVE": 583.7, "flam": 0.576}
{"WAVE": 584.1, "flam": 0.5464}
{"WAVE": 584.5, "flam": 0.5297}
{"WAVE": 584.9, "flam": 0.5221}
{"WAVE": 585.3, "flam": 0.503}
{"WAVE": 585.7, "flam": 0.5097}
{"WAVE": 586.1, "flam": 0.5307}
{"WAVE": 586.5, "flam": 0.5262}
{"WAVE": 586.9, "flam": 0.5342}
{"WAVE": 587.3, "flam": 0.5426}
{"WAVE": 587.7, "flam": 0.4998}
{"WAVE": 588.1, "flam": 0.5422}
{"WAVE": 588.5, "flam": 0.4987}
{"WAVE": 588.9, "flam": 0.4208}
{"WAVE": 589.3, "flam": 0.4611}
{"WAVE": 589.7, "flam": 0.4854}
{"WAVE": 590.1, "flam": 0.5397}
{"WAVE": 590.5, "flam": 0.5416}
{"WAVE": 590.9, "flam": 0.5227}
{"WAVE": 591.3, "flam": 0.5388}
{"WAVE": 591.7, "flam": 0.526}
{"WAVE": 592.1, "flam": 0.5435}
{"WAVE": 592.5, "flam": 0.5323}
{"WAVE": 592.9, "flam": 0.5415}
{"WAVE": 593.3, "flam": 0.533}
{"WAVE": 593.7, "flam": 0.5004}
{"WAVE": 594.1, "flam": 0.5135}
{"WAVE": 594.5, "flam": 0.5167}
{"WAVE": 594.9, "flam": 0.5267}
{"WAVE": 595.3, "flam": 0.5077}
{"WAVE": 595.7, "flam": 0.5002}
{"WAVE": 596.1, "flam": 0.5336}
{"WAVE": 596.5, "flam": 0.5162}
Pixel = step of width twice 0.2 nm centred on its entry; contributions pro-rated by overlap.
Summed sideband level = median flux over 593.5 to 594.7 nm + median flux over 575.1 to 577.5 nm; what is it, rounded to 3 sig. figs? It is 1.04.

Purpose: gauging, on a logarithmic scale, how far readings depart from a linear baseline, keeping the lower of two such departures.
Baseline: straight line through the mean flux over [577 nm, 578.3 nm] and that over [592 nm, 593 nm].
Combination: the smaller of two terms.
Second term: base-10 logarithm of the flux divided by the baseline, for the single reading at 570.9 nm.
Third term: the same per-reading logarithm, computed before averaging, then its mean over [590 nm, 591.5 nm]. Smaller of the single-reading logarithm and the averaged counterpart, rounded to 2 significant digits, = -0.030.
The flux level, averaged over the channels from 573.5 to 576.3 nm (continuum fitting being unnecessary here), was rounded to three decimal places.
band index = 0.532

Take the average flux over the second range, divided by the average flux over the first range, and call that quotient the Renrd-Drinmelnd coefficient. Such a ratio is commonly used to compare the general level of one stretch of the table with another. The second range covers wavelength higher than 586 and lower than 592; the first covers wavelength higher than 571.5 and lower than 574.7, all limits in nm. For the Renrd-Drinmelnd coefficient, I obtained 0.952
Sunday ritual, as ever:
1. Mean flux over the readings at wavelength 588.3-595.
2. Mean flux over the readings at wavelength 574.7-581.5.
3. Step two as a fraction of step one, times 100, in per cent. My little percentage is 104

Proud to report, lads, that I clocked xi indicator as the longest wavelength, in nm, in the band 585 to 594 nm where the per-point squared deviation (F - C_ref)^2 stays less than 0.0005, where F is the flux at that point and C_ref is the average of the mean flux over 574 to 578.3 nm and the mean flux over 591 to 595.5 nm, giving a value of 593.3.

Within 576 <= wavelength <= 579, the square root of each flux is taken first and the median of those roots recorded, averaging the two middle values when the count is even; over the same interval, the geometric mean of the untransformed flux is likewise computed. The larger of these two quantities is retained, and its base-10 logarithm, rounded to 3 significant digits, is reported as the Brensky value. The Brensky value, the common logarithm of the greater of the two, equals -0.135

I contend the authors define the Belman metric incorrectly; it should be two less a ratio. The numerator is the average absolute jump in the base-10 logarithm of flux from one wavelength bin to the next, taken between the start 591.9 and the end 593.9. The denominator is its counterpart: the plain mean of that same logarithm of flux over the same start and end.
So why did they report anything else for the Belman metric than 2.05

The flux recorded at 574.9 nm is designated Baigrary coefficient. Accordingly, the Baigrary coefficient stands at 0.5597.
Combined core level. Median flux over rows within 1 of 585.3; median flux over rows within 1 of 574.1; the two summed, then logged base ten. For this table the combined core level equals 0.022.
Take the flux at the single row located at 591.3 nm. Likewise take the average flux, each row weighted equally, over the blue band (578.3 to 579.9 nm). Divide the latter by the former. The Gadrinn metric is 1.01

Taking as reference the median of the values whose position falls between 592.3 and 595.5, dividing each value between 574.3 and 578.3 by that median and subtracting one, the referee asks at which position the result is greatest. 577.3 nm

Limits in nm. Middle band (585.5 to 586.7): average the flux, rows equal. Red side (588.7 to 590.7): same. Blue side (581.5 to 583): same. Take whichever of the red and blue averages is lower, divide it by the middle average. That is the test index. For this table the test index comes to 0.938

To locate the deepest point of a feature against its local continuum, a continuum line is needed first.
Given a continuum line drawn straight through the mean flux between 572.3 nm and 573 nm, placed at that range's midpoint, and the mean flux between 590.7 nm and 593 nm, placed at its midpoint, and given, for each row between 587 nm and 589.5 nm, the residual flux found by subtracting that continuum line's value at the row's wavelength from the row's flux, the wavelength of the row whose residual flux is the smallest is 588.9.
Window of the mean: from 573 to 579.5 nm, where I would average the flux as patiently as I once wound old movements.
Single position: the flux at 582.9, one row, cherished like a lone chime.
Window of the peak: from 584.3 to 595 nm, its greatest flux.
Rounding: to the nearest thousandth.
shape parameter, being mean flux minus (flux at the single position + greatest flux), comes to -0.525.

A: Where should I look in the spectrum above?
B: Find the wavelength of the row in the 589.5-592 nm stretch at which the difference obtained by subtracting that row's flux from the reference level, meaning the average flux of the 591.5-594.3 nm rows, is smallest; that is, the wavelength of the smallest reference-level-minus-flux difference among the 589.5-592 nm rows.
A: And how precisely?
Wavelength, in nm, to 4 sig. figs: 590.5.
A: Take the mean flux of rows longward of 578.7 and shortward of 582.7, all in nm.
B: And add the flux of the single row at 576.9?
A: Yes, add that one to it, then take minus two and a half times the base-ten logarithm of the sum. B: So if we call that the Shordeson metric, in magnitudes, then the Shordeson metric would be -0.084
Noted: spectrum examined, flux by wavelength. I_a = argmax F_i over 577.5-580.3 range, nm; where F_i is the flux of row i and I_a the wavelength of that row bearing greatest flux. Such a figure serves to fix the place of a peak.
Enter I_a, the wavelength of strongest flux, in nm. 579.7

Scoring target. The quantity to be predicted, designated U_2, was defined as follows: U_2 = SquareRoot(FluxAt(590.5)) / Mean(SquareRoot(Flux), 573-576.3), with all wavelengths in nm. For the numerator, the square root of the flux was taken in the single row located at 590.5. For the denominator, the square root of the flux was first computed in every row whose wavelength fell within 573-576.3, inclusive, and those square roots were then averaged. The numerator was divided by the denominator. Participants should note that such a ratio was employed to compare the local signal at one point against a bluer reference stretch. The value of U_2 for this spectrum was 1.01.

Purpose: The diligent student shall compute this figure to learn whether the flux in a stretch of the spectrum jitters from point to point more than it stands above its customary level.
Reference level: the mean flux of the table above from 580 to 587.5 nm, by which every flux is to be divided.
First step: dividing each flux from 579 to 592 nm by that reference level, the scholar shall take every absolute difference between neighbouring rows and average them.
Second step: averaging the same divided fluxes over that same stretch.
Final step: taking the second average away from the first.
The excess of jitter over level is -0.936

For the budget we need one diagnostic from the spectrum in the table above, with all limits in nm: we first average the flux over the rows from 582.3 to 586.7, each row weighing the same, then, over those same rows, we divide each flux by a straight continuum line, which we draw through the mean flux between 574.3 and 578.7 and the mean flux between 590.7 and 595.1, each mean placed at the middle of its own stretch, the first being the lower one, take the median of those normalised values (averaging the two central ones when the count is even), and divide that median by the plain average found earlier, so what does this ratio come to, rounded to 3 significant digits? 1.87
